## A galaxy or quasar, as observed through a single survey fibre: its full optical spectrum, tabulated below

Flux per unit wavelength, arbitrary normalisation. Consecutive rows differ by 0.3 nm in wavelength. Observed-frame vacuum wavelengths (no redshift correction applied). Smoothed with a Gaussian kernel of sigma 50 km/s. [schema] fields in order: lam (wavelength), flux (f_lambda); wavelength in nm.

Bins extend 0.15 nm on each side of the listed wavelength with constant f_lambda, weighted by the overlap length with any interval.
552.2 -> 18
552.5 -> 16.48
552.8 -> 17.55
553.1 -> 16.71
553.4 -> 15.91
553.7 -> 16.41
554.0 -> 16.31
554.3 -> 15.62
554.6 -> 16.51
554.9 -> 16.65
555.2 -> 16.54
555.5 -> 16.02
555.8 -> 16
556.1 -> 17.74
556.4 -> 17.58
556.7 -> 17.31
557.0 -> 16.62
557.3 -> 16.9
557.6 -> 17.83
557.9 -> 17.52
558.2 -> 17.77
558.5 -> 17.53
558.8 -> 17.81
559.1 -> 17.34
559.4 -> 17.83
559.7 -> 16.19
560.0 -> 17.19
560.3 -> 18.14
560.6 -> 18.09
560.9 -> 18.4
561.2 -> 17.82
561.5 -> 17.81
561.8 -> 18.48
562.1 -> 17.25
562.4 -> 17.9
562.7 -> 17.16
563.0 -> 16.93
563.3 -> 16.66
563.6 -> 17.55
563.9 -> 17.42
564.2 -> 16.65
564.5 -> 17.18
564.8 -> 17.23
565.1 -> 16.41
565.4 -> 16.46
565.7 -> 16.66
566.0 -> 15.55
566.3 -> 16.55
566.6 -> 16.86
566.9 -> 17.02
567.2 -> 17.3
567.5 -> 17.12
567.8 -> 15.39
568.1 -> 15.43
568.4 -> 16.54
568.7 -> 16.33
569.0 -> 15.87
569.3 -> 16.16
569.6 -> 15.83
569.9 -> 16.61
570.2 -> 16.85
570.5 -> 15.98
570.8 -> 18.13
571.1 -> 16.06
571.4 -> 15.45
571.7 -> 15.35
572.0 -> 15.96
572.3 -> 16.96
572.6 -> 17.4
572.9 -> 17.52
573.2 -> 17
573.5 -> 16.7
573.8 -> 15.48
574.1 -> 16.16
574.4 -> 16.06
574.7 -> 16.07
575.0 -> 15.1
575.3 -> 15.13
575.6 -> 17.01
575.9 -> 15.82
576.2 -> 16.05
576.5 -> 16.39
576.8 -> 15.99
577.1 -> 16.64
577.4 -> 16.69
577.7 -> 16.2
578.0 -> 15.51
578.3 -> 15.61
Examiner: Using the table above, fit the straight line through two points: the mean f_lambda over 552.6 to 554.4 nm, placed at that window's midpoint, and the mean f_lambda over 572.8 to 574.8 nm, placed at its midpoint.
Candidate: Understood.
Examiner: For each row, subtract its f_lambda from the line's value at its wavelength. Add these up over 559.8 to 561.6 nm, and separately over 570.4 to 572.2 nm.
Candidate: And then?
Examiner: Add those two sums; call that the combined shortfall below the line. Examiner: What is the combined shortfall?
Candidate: -7.3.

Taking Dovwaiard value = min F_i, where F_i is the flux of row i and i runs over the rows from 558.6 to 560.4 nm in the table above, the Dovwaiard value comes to 16.19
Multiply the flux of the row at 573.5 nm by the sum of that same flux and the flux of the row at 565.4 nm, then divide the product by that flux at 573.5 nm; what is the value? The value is 33.2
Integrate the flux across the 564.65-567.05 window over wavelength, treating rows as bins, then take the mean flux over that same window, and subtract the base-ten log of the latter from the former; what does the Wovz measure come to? 39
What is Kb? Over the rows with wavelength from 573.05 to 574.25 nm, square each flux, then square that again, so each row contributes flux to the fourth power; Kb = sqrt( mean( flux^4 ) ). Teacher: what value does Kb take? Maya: 268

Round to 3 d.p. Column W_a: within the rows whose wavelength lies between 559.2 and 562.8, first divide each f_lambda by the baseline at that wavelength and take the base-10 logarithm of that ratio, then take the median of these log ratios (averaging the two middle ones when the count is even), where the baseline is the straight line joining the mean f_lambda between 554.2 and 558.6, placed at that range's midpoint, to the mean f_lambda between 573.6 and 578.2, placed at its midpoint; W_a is 0.028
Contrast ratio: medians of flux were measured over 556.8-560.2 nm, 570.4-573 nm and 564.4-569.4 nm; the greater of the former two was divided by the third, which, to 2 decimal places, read 1.06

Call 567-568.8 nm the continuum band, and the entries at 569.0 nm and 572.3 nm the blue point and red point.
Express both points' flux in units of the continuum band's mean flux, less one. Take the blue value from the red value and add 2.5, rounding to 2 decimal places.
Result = 2.57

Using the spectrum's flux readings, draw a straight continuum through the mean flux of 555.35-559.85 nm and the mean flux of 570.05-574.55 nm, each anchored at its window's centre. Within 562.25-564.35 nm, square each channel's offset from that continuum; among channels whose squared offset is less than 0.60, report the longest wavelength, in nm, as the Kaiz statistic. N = 564.2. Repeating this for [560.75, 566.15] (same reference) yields 565.7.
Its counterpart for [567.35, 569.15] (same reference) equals 569.0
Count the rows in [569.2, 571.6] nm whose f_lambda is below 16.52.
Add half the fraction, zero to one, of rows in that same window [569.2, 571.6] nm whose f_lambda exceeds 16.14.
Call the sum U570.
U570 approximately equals 5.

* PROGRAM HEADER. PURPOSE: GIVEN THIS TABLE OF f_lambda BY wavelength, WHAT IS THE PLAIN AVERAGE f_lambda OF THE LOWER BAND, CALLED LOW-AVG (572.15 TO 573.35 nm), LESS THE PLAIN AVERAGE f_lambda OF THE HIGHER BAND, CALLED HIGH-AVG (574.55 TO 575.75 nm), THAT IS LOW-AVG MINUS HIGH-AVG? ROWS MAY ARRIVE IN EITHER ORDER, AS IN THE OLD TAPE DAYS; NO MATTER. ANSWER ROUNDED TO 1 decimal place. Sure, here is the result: 1.4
